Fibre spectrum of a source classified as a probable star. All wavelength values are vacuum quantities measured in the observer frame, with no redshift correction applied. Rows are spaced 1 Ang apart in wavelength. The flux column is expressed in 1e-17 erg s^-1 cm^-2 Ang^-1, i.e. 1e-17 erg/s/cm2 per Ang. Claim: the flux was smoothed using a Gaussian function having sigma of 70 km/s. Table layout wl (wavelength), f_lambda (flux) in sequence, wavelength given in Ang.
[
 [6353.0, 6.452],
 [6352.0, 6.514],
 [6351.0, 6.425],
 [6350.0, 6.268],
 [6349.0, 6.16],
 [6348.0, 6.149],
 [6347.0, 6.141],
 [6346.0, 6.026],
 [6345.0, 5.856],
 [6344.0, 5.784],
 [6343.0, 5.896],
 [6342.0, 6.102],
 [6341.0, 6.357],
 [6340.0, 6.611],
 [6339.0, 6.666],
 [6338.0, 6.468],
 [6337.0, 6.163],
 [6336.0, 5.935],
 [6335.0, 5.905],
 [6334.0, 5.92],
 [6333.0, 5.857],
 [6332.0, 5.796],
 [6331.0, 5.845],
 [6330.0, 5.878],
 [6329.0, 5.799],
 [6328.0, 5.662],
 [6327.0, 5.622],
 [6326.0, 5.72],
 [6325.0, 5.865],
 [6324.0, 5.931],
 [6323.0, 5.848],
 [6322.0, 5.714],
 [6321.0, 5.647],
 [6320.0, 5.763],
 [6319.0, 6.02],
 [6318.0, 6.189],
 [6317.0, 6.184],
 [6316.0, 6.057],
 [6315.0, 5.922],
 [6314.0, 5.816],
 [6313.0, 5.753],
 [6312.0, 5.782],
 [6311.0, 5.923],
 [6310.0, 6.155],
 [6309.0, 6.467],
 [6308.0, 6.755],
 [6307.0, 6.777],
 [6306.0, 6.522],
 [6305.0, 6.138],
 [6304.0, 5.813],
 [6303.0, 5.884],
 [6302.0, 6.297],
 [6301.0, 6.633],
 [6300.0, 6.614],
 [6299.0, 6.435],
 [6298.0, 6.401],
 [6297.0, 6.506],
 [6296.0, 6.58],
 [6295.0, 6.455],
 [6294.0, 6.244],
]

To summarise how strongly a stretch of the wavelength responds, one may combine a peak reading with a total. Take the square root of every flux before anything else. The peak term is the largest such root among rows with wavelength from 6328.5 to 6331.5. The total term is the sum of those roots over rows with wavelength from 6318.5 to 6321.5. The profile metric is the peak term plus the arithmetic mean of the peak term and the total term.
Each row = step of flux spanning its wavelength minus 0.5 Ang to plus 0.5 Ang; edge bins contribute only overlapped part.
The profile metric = 7.25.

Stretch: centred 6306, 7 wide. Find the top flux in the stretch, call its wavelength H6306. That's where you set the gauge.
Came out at 6307.0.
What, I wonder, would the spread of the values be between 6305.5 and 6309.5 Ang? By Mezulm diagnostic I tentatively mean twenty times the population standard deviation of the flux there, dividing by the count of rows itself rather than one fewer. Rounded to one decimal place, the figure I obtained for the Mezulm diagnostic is 2.7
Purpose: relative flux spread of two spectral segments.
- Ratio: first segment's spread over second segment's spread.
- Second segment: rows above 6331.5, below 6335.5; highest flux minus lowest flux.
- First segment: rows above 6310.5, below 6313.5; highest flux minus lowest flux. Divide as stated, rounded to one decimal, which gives 1.4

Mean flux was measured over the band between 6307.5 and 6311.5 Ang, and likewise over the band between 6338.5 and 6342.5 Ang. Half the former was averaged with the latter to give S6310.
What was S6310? 4.8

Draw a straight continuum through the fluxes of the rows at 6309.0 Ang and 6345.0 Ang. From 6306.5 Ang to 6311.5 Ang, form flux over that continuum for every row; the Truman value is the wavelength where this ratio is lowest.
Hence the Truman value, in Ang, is 6311.0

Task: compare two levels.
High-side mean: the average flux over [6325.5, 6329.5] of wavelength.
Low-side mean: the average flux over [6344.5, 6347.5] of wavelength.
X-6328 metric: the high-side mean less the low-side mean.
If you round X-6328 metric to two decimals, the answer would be -0.31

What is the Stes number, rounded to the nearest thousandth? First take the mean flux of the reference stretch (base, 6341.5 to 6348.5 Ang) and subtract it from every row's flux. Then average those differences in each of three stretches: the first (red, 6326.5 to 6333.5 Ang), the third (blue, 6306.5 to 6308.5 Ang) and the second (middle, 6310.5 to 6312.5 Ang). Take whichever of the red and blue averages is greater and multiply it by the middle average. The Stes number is -0.109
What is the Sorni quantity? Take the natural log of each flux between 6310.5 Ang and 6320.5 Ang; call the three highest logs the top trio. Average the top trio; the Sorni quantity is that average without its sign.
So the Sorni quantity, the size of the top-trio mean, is 1.82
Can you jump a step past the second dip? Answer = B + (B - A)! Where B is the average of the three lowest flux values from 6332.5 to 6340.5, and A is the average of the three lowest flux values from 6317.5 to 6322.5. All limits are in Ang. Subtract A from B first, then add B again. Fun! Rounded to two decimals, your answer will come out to 6.08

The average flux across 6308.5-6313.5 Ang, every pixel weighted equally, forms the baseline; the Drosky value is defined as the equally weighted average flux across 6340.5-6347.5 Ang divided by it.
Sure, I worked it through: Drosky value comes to 1.00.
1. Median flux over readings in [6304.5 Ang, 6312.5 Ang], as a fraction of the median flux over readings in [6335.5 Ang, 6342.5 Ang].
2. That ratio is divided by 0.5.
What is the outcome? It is 1.99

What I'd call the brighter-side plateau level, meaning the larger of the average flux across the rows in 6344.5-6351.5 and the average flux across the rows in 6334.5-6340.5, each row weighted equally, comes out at 6.29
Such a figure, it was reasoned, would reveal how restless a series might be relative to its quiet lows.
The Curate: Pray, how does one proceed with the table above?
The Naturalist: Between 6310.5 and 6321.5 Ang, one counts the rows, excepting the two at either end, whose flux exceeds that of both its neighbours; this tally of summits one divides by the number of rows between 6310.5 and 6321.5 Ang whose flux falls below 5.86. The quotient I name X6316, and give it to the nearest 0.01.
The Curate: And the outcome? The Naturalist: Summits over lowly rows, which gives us 0.20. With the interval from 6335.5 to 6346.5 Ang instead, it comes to 0.50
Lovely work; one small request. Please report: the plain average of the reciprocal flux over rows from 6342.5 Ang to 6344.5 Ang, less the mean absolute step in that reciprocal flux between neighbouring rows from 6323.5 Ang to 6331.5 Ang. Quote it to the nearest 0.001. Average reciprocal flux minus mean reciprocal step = 0.169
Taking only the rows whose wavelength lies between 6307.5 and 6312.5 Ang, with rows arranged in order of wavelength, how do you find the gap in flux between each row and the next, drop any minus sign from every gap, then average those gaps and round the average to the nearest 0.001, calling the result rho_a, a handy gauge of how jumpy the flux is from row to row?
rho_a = 0.243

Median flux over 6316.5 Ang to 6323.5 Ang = 5.8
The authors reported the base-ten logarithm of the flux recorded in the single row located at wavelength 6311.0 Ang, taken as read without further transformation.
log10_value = 0.773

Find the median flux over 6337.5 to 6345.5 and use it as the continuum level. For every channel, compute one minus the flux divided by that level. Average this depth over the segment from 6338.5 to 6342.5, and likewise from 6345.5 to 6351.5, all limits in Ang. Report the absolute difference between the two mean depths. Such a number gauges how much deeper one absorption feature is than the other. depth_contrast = 0.038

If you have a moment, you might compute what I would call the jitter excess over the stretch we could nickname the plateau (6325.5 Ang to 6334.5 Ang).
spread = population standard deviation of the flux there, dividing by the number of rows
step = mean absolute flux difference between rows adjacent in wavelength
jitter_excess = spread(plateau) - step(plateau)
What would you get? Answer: 0.03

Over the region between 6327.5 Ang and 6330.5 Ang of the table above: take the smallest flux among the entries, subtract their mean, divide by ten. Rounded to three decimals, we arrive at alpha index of -0.012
